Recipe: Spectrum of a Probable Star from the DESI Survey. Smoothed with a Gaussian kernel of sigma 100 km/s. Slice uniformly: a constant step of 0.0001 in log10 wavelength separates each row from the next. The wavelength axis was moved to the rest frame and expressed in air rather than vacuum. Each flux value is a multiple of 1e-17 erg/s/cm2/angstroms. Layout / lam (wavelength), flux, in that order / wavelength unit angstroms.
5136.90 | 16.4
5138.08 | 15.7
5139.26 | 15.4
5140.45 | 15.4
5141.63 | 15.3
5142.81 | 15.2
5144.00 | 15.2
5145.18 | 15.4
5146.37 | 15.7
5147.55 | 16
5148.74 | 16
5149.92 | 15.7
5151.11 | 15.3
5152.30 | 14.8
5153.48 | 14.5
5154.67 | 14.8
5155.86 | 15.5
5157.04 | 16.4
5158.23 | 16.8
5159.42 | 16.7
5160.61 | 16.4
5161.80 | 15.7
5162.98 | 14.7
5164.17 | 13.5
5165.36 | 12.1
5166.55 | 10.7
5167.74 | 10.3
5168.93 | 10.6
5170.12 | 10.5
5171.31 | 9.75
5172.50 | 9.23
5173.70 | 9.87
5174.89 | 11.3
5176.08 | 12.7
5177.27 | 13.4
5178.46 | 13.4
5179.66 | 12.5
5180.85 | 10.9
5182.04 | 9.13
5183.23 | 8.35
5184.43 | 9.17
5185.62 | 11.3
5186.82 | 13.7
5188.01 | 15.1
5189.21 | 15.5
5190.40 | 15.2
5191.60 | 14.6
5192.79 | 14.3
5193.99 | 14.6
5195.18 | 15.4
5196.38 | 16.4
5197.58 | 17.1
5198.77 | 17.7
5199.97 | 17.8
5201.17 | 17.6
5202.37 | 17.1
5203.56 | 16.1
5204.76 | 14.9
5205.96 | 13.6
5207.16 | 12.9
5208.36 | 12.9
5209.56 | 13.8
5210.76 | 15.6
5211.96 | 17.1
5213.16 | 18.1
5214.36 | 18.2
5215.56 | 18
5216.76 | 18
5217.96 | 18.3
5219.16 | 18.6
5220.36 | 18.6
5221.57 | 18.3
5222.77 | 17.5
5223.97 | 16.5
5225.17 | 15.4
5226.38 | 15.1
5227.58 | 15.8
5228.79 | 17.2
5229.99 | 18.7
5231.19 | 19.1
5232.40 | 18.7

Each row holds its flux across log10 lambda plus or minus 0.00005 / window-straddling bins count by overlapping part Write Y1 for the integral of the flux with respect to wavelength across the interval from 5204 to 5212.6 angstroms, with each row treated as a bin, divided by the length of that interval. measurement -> 14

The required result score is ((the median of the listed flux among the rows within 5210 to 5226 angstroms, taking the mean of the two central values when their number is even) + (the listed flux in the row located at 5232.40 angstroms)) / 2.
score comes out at 18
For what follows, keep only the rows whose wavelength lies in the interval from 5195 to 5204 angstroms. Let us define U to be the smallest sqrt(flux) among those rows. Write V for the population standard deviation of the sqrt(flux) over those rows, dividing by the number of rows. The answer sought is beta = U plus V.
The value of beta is 4.02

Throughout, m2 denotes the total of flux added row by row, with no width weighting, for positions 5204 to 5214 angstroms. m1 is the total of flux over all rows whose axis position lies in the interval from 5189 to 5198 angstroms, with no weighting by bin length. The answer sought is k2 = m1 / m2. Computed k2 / 1.0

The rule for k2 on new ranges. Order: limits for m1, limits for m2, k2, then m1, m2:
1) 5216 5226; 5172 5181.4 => 1.5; 141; 93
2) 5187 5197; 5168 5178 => 1.4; 121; 87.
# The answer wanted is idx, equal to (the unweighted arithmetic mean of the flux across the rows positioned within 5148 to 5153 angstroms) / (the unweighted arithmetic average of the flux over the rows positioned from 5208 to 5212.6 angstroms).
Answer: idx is 1.04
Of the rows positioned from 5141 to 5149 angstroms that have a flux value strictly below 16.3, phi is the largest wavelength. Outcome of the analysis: 5148.74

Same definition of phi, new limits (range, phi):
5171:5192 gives 5191.60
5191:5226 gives 5225.17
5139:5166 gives 5165.36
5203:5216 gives 5210.76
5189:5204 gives 5203.56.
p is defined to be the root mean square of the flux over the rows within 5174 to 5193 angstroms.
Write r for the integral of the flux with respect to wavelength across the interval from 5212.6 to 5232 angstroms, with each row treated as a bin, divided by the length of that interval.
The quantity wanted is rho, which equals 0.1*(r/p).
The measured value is 0.14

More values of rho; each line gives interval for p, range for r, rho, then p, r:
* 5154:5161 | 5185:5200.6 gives 0.09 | 16.1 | 15.3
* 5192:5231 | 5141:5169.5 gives 0.09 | 16.6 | 14.7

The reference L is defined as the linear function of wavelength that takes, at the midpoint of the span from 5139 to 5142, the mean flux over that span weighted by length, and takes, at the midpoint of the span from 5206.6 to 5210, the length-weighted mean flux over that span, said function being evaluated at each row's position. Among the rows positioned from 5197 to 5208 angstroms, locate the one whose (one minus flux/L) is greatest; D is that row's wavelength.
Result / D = 5207.16 angstroms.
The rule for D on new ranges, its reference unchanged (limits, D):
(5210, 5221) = 5210.76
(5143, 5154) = 5153.48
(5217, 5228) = 5226.38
